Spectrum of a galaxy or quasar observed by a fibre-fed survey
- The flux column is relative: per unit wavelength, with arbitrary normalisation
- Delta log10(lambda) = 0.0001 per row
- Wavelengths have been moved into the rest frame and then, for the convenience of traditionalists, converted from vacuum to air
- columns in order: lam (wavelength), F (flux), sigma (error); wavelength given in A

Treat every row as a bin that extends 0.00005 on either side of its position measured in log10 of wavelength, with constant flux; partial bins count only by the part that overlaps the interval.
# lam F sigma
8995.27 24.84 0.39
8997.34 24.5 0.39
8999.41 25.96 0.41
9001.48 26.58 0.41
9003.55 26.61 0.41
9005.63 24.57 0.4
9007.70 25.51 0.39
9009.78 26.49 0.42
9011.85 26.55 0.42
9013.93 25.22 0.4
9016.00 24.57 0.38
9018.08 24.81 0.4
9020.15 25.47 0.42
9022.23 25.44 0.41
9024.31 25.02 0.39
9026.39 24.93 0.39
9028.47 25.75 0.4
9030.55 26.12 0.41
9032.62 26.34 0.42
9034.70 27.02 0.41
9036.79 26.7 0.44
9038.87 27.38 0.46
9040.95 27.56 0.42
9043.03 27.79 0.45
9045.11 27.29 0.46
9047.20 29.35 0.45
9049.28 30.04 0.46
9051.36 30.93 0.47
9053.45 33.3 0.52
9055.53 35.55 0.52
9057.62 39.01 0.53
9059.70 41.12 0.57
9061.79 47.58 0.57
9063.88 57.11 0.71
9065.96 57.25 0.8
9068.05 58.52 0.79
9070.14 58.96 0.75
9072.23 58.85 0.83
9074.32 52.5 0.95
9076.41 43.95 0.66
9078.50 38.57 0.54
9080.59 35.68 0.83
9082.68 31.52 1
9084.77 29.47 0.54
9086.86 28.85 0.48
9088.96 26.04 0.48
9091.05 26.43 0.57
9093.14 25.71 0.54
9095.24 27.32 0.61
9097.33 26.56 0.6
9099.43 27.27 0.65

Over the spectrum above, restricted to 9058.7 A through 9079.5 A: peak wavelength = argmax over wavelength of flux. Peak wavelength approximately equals 9070.14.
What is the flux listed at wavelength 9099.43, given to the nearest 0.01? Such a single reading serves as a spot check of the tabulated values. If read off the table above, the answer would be 27.27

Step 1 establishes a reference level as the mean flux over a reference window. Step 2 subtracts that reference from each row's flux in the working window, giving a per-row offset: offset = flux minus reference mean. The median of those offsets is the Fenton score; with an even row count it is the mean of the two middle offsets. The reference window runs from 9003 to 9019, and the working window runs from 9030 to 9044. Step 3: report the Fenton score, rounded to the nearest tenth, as 1.5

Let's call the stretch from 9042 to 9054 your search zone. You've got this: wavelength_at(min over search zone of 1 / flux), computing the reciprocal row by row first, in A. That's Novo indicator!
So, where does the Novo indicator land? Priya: 9053.45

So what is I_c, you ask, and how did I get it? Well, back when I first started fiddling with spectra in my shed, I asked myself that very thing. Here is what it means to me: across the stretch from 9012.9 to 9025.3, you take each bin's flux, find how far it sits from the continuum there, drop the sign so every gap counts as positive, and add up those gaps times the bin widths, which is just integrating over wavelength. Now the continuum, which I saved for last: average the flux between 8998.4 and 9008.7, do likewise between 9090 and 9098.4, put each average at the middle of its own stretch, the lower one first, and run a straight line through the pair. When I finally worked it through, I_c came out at 11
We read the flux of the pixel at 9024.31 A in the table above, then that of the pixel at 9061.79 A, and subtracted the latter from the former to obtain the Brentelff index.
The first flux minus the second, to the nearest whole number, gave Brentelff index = -23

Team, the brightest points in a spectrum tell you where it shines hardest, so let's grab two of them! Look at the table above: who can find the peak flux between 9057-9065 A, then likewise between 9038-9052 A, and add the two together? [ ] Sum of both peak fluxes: 88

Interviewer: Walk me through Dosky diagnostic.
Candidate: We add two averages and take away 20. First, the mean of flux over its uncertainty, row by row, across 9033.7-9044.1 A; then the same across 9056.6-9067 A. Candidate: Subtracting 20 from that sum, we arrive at 119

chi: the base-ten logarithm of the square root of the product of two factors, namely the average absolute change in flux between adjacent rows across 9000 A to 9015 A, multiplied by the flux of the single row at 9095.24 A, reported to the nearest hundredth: 0.69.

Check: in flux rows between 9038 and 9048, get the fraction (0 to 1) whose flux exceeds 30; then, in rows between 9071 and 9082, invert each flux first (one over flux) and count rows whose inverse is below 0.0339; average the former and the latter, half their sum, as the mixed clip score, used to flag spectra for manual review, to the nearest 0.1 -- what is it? 2.5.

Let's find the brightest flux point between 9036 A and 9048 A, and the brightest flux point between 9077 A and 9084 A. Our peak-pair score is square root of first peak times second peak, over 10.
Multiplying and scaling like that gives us 3.36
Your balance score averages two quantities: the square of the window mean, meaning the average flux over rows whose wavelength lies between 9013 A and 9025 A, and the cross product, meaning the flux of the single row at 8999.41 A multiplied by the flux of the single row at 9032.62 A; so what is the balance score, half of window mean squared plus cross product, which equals 657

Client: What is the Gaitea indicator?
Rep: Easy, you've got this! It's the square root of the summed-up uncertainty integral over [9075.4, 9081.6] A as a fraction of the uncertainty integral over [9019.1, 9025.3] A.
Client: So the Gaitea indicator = 1.29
